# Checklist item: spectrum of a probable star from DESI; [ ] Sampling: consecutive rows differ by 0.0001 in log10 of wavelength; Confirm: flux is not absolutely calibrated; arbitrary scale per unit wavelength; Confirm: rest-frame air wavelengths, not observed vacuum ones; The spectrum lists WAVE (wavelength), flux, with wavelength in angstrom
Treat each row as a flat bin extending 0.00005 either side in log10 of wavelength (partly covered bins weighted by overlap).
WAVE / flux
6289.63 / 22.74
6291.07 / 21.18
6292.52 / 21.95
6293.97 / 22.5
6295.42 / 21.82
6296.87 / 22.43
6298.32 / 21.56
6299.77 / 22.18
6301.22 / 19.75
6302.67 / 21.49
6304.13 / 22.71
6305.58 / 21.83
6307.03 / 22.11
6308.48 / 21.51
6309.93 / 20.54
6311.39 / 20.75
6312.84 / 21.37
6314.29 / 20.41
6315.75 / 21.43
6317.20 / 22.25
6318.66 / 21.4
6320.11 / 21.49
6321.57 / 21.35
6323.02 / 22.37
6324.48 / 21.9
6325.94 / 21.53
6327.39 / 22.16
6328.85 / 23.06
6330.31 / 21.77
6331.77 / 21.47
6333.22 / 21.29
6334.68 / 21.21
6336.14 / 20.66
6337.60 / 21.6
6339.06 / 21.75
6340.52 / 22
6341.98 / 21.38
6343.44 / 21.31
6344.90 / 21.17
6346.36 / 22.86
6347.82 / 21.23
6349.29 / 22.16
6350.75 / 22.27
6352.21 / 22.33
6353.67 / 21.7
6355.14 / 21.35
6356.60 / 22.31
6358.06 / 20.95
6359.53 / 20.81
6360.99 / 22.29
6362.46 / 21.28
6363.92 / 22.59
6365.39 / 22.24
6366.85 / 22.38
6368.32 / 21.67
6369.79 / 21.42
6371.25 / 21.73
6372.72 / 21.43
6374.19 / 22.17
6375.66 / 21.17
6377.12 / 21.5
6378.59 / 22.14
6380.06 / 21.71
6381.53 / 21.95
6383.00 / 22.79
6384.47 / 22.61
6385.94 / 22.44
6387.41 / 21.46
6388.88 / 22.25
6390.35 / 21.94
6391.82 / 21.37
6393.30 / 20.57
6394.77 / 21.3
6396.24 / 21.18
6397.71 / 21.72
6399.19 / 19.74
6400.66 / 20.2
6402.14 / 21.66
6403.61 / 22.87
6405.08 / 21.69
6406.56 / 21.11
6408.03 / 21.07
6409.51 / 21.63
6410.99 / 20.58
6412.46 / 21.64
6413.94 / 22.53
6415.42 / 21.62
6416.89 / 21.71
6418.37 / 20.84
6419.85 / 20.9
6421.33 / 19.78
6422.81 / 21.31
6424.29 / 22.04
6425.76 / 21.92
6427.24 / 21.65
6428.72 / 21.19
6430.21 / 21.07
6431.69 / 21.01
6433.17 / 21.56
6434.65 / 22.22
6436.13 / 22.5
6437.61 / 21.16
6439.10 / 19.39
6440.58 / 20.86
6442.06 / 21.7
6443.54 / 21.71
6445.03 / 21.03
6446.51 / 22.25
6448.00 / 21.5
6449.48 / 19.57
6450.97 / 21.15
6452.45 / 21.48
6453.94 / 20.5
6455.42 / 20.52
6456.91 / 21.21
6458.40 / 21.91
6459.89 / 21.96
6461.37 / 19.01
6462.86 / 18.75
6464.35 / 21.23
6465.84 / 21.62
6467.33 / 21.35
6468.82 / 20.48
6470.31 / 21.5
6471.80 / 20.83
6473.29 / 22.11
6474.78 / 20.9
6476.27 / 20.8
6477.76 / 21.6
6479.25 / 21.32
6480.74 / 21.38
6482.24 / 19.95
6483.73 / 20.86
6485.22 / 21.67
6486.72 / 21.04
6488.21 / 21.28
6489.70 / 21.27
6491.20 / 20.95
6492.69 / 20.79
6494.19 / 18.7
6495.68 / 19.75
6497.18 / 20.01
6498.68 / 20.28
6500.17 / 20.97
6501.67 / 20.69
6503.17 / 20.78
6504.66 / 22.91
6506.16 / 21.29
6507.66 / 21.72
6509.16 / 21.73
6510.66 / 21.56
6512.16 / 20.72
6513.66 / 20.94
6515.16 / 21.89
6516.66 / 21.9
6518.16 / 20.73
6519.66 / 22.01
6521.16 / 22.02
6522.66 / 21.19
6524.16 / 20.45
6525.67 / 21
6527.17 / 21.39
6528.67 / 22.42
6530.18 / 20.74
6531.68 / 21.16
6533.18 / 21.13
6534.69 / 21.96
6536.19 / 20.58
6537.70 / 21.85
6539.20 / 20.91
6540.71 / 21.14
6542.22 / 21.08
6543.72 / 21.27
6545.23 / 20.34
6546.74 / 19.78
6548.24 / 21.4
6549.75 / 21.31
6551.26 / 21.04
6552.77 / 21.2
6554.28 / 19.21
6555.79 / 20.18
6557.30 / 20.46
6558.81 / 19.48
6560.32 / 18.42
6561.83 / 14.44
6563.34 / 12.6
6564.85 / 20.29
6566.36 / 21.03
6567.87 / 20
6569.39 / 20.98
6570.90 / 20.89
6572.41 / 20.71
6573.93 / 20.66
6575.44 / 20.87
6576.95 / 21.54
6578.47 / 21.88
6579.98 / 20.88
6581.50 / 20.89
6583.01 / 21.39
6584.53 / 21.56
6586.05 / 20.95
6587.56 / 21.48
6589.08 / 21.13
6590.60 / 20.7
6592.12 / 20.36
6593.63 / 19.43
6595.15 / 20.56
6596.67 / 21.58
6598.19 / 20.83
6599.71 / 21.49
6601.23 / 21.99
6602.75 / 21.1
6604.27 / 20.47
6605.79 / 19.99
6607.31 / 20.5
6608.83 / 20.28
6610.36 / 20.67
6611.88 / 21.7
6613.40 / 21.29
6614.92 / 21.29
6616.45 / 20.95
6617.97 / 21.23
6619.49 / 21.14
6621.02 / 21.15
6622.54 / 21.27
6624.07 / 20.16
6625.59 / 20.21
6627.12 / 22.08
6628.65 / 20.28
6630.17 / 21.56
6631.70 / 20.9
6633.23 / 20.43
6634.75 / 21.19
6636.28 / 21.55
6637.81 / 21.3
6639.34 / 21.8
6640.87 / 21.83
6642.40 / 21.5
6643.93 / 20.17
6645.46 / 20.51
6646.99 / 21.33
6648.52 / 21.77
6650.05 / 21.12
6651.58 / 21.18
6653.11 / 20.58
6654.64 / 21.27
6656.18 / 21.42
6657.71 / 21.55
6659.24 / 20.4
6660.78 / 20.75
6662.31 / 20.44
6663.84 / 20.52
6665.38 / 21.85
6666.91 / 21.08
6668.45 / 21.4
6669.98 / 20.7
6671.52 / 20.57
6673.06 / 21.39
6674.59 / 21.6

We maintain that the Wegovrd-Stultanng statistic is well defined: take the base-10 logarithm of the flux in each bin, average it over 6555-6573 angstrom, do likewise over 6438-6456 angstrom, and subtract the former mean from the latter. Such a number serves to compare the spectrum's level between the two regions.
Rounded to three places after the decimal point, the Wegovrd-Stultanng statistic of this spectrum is 0.045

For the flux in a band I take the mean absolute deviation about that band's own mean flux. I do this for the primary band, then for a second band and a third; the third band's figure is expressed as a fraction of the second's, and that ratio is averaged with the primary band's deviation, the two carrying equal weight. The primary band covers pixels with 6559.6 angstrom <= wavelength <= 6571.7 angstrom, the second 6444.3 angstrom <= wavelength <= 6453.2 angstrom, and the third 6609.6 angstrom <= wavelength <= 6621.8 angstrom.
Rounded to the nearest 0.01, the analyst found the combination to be 1.46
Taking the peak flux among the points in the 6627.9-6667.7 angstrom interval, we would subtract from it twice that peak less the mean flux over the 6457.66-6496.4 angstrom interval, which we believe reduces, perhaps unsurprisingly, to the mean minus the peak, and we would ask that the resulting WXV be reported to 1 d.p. -1.0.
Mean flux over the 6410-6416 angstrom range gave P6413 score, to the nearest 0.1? 21.6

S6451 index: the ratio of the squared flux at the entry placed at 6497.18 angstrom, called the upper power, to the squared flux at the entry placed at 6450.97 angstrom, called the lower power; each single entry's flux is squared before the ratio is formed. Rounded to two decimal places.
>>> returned 0.90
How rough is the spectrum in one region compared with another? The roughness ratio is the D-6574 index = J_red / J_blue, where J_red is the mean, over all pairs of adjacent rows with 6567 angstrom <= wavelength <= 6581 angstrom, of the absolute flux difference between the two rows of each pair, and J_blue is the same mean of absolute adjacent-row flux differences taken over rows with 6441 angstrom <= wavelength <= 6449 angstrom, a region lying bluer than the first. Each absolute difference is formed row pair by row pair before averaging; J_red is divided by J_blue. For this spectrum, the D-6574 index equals 0.66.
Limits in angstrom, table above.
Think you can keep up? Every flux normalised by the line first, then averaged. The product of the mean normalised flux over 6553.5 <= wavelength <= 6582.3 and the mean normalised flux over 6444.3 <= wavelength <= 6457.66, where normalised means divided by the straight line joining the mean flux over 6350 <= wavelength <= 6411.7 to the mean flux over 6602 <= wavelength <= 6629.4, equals 0.922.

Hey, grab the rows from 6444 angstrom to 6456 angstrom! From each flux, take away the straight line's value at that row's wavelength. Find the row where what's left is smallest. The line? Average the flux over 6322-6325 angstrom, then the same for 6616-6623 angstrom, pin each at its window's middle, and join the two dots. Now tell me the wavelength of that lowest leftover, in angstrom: 6449.48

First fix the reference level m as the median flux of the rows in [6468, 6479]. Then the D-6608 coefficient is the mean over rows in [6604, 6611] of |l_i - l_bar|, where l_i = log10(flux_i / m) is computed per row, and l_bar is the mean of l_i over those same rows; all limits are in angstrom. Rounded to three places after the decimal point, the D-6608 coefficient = 0.004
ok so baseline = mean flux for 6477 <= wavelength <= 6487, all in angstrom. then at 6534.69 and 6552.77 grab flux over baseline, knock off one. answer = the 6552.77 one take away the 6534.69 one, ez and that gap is -0.036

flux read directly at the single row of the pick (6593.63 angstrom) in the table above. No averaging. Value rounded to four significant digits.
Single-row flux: 19.43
